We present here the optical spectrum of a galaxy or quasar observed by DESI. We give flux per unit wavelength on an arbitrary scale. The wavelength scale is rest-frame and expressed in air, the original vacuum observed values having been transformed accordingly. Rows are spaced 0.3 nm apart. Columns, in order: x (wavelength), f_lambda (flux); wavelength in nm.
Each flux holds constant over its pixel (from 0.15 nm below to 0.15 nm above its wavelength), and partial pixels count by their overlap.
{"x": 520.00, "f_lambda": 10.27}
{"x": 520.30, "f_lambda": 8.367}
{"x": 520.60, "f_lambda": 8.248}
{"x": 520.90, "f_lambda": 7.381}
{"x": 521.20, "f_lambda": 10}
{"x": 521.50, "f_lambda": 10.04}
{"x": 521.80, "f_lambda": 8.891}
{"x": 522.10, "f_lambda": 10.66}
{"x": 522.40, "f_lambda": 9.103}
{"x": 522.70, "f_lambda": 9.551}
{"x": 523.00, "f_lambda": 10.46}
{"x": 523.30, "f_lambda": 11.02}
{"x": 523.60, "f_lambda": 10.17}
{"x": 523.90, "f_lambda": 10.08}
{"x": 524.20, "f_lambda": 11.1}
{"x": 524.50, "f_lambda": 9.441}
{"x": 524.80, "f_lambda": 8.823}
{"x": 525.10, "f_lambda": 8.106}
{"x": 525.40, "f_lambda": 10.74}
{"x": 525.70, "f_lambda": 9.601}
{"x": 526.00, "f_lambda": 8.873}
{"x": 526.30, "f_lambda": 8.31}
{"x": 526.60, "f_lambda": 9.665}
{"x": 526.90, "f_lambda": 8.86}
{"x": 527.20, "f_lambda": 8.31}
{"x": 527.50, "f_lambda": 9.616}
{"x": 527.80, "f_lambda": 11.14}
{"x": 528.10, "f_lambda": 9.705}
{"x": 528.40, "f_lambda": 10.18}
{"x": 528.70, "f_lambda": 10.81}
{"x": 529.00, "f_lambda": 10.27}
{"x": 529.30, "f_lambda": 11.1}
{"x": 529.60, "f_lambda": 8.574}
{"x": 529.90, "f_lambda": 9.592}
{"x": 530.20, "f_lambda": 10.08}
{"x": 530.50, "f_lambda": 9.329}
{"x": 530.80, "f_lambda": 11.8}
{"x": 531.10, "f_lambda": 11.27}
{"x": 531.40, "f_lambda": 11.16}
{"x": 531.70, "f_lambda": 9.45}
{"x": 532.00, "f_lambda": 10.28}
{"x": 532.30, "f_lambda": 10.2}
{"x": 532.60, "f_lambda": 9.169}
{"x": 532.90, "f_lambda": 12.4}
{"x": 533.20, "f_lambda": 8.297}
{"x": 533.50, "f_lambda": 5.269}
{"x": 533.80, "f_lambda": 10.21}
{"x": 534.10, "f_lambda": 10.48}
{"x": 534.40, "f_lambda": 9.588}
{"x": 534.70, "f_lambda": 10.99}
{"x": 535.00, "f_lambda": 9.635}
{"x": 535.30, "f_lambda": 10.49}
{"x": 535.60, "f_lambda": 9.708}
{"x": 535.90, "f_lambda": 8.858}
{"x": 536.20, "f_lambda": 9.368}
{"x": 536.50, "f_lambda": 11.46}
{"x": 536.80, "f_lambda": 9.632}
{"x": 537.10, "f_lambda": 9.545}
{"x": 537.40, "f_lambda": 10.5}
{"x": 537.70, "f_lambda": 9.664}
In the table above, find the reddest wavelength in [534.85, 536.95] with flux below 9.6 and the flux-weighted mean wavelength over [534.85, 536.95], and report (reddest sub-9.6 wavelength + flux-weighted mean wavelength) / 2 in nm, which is 536.05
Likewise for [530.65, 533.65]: 532.77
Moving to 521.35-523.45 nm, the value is 522.56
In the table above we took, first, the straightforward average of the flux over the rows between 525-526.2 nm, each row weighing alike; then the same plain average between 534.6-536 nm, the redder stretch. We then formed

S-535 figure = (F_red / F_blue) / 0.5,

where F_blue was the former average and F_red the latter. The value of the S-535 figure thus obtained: 2.13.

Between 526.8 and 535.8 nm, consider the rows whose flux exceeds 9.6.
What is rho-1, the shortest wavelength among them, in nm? 527.50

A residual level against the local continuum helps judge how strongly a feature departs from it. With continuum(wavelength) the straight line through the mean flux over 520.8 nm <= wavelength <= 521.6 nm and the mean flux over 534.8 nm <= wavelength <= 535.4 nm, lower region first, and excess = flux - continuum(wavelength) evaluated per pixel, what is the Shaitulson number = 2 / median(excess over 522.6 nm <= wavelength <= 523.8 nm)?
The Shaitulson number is 2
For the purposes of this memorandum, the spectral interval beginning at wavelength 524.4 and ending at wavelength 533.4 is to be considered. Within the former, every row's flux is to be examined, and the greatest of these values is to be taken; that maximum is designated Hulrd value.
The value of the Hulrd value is 12.4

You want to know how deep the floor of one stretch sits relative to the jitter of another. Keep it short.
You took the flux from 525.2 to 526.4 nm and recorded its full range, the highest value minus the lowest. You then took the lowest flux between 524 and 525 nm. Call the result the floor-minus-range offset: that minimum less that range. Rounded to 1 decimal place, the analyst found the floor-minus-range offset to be 6.4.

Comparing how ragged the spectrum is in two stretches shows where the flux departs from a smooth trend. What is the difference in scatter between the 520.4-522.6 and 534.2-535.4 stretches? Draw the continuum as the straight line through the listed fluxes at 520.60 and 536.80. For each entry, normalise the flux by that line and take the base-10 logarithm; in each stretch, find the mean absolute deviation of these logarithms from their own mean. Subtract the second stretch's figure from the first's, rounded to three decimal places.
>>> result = 0.019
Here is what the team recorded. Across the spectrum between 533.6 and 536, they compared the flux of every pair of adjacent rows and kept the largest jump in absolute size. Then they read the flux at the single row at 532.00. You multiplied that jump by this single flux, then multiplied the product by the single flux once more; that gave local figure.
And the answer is 148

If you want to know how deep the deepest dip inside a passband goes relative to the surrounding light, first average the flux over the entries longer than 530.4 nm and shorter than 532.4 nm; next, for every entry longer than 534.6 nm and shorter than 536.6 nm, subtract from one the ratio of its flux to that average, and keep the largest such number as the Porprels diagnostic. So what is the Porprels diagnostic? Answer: 0.16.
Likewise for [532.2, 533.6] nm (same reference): 0.50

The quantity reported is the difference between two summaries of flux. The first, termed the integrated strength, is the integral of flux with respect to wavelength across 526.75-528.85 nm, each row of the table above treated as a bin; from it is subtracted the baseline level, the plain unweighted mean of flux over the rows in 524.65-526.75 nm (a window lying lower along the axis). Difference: 11.4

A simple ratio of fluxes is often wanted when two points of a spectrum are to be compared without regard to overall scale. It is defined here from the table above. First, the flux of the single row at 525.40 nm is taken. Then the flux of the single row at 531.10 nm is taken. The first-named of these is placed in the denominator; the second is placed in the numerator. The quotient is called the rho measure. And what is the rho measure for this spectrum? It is 1.05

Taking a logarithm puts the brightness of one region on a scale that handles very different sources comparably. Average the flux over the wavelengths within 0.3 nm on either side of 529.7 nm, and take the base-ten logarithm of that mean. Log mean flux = 0.96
